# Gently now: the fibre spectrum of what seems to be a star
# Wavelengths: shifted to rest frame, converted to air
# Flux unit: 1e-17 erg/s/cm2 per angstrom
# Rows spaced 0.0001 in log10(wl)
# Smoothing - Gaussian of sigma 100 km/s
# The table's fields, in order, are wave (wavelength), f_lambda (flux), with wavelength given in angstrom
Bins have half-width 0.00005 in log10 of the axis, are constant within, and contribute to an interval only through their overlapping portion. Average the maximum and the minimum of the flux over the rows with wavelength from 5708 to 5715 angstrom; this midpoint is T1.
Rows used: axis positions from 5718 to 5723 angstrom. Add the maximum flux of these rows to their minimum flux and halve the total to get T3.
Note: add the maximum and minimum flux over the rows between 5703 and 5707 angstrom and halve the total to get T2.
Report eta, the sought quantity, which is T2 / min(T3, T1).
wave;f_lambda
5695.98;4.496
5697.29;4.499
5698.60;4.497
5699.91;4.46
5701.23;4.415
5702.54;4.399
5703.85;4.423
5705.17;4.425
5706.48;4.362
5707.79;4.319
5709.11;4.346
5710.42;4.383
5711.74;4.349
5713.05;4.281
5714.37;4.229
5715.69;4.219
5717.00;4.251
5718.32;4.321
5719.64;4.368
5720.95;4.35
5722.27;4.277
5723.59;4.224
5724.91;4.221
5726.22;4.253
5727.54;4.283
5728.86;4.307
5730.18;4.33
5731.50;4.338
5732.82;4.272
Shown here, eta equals 1.02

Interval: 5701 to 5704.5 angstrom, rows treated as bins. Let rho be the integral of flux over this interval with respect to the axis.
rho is 15.5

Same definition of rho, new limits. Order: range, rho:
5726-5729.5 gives 15.0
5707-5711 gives 17.4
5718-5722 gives 17.4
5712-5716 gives 17.0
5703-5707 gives 17.6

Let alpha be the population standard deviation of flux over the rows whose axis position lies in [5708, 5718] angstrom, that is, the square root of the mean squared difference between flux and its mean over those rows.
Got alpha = 0.060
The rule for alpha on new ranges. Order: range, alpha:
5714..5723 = 0.055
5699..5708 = 0.043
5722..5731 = 0.038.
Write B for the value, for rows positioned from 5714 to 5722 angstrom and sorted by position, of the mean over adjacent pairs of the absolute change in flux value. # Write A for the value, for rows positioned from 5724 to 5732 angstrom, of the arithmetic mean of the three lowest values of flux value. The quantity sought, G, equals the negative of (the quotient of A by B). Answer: -120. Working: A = 4.25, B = 0.0354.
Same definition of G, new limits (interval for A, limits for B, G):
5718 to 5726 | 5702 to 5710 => -133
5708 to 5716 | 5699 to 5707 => -141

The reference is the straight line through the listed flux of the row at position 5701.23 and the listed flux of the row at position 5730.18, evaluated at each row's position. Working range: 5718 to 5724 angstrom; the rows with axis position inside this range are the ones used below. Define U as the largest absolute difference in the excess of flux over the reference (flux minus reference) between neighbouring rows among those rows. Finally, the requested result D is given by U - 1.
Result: -0.931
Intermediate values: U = 0.0691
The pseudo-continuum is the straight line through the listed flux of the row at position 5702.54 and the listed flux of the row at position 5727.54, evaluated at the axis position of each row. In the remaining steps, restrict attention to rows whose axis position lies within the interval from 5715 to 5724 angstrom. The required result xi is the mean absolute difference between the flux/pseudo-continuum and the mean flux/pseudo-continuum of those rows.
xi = 0.012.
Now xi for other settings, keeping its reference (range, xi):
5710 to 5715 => 0.011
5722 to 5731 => 0.010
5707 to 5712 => 0.005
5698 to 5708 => 0.007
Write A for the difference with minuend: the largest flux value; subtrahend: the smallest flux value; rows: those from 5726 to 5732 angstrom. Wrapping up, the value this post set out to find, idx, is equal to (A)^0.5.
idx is 0.29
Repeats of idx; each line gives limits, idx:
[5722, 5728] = 0.25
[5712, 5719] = 0.32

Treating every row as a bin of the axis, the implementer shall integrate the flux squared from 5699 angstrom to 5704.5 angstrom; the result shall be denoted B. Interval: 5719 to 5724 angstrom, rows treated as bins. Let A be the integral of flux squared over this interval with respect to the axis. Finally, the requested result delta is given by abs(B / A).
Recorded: 1.16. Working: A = 93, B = 108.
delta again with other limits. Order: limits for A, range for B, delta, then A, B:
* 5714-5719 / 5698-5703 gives 1.09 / 91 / 99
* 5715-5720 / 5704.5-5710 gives 1.14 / 92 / 105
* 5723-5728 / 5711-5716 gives 1.01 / 90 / 91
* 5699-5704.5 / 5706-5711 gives 0.88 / 108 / 95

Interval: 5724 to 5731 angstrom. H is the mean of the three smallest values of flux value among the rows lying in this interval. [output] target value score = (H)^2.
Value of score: 18.1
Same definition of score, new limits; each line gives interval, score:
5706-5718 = 17.9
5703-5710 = 18.9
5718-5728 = 17.9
